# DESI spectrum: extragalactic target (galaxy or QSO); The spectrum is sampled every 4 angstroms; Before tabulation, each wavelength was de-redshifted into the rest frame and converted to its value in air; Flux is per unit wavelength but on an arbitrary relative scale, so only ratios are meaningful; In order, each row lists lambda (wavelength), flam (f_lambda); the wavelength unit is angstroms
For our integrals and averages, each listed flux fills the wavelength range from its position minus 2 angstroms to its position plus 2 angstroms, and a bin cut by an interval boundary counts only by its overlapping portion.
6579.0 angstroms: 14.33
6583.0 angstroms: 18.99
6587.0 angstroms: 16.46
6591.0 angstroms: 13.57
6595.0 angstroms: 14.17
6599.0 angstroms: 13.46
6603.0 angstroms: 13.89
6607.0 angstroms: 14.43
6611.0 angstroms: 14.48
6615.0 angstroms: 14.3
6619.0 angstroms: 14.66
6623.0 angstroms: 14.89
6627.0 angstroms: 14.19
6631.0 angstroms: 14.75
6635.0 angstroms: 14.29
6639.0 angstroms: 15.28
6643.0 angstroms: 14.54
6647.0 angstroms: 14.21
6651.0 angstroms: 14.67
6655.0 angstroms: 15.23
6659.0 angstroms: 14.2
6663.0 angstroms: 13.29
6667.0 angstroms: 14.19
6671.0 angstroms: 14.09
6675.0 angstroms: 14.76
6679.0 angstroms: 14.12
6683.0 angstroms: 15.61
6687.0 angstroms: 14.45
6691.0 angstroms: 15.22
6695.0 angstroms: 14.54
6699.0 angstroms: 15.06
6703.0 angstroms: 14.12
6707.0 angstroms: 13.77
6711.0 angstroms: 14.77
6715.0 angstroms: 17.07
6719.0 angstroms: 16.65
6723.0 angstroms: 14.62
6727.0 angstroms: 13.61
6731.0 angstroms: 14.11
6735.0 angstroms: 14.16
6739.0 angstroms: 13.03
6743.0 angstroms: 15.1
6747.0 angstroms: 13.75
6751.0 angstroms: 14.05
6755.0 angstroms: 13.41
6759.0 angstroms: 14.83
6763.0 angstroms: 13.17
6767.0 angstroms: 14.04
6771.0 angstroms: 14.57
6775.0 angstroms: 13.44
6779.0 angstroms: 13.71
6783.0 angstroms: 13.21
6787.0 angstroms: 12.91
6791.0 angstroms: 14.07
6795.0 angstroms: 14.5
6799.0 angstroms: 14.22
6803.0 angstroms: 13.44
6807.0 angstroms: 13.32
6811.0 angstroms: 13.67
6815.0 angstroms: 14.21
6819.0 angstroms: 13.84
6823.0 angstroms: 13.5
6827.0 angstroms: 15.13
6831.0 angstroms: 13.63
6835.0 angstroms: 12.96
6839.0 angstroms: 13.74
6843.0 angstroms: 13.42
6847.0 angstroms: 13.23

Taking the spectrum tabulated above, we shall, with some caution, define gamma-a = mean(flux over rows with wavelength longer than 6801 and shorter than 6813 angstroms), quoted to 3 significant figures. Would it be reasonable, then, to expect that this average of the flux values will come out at 13.5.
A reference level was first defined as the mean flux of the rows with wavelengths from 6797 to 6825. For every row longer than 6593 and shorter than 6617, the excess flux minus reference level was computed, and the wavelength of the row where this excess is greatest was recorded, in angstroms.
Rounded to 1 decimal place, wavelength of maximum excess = 6611.0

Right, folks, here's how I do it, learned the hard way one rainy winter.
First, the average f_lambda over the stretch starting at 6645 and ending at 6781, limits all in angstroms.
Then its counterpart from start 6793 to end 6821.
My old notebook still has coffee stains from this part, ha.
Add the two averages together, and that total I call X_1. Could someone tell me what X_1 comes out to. 28.29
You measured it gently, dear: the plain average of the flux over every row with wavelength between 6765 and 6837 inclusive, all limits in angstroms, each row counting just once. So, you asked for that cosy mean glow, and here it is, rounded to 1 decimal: 13.8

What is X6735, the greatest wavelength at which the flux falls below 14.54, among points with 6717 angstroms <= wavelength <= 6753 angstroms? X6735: 6751.0 angstroms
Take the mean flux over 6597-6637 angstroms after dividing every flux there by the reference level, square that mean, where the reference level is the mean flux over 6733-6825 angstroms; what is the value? 1.07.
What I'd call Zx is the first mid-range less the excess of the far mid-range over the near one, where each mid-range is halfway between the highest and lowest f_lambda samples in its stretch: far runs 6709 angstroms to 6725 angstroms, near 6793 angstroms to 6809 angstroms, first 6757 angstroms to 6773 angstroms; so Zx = 12.1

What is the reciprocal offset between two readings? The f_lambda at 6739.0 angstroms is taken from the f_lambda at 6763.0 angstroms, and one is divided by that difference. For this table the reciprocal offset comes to 7.1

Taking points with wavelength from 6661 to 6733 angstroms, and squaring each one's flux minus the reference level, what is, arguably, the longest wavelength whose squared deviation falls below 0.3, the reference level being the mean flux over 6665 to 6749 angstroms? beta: 6731.0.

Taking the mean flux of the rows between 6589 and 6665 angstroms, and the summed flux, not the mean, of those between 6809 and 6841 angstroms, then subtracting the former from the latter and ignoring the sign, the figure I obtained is 96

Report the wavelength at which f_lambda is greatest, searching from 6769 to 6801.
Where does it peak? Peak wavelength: 6771.0 angstroms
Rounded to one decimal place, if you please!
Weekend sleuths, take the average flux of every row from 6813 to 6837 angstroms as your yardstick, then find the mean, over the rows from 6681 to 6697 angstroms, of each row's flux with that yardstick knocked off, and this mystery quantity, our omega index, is 1.1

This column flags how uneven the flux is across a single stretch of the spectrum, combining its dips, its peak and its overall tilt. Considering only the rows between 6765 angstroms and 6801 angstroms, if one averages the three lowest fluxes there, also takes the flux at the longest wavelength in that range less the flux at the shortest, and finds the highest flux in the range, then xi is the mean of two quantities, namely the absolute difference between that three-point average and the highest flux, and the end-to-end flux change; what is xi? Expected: 0.78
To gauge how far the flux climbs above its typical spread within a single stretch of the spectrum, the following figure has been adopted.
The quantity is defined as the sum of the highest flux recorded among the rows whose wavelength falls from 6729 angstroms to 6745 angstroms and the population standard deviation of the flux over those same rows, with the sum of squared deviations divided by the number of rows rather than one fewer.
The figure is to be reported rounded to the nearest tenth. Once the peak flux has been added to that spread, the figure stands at 15.8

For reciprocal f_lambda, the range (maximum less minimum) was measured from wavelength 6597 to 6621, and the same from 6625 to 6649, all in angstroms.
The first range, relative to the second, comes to 1.21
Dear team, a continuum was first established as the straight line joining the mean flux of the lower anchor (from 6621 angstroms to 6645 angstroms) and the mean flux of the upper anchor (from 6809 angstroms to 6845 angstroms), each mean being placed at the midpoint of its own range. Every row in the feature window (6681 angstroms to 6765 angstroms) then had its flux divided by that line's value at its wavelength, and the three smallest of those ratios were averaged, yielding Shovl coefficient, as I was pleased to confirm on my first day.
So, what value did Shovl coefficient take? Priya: 0.935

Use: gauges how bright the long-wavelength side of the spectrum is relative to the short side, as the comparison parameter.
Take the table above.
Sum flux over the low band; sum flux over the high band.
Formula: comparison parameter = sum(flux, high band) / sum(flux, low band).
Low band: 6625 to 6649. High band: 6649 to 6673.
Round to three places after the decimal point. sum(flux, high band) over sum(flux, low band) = 0.982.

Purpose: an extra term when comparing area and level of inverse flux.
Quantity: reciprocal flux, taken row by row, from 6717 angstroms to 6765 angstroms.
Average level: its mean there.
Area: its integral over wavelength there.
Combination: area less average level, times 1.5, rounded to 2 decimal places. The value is 4.98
